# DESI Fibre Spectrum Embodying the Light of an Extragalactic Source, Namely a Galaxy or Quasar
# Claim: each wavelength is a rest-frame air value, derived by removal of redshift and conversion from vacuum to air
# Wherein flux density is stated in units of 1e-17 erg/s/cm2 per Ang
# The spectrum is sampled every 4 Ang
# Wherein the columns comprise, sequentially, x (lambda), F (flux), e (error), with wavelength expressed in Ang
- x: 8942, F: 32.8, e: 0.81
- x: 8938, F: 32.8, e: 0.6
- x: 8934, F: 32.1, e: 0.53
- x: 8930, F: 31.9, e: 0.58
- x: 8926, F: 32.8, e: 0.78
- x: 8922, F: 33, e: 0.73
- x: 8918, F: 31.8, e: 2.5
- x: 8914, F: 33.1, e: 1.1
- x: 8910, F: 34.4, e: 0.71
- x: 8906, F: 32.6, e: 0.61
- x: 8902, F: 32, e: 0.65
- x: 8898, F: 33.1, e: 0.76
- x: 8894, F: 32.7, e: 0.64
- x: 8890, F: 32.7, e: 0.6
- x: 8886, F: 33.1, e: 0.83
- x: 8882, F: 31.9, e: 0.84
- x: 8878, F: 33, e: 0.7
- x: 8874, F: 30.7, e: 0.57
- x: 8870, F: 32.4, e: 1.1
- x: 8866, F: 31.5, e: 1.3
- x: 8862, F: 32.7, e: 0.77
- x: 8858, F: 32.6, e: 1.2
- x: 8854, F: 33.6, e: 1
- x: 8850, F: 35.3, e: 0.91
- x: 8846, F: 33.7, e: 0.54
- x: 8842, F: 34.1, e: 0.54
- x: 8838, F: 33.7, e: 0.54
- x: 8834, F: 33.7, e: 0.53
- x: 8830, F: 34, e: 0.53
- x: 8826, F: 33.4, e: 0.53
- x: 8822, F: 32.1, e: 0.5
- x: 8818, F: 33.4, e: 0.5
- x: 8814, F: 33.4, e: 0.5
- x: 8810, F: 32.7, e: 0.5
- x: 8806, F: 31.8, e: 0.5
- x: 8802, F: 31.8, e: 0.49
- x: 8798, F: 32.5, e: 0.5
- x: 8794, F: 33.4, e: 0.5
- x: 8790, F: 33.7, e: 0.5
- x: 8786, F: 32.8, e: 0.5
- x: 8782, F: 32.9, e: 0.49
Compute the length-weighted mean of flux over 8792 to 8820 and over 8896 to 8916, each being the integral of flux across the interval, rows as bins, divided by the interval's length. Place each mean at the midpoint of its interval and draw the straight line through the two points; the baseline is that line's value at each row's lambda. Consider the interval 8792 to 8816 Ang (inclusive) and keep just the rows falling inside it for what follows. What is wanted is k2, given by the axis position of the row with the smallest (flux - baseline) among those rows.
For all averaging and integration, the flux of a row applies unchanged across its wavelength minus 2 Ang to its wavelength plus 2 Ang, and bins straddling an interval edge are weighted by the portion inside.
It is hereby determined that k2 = 8806 Ang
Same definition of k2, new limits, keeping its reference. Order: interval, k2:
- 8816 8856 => 8822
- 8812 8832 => 8822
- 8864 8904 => 8874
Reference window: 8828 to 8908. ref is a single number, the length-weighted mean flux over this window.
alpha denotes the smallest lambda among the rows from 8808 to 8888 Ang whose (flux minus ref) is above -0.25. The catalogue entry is 8814 Ang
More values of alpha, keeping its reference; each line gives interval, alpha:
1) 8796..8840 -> 8814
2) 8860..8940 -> 8878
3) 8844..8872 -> 8846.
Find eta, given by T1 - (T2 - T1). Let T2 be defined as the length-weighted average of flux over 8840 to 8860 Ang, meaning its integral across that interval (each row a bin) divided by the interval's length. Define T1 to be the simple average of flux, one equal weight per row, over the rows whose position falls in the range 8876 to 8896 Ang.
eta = 31.5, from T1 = 32.68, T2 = 33.9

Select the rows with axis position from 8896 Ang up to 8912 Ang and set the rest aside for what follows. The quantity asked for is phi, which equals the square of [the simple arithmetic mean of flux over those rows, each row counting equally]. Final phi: 1091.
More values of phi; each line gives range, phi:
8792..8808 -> 1048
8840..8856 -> 1168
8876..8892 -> 1068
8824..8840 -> 1136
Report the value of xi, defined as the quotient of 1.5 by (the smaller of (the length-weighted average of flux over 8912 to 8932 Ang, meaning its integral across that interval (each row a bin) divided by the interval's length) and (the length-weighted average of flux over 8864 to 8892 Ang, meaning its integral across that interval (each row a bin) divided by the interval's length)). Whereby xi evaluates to 0.0466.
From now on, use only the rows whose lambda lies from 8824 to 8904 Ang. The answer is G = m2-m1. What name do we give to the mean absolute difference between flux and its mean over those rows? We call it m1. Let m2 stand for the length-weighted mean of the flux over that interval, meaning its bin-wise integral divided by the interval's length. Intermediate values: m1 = 0.78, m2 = 33.0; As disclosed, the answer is 32.2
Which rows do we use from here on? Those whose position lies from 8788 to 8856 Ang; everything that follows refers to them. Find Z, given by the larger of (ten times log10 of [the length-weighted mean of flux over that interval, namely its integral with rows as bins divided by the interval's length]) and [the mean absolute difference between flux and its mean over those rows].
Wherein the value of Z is 15.2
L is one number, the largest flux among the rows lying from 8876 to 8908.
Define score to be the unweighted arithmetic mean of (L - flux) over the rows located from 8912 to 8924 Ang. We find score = 0.5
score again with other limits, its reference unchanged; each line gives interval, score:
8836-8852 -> -1.1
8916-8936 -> 0.8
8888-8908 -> 0.5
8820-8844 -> -0.4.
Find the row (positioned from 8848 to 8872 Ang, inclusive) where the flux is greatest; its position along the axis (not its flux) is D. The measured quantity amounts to 8850 Ang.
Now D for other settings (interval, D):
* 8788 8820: 8790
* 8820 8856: 8850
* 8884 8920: 8910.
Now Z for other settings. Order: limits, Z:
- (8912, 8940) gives 15.1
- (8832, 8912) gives 15.2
